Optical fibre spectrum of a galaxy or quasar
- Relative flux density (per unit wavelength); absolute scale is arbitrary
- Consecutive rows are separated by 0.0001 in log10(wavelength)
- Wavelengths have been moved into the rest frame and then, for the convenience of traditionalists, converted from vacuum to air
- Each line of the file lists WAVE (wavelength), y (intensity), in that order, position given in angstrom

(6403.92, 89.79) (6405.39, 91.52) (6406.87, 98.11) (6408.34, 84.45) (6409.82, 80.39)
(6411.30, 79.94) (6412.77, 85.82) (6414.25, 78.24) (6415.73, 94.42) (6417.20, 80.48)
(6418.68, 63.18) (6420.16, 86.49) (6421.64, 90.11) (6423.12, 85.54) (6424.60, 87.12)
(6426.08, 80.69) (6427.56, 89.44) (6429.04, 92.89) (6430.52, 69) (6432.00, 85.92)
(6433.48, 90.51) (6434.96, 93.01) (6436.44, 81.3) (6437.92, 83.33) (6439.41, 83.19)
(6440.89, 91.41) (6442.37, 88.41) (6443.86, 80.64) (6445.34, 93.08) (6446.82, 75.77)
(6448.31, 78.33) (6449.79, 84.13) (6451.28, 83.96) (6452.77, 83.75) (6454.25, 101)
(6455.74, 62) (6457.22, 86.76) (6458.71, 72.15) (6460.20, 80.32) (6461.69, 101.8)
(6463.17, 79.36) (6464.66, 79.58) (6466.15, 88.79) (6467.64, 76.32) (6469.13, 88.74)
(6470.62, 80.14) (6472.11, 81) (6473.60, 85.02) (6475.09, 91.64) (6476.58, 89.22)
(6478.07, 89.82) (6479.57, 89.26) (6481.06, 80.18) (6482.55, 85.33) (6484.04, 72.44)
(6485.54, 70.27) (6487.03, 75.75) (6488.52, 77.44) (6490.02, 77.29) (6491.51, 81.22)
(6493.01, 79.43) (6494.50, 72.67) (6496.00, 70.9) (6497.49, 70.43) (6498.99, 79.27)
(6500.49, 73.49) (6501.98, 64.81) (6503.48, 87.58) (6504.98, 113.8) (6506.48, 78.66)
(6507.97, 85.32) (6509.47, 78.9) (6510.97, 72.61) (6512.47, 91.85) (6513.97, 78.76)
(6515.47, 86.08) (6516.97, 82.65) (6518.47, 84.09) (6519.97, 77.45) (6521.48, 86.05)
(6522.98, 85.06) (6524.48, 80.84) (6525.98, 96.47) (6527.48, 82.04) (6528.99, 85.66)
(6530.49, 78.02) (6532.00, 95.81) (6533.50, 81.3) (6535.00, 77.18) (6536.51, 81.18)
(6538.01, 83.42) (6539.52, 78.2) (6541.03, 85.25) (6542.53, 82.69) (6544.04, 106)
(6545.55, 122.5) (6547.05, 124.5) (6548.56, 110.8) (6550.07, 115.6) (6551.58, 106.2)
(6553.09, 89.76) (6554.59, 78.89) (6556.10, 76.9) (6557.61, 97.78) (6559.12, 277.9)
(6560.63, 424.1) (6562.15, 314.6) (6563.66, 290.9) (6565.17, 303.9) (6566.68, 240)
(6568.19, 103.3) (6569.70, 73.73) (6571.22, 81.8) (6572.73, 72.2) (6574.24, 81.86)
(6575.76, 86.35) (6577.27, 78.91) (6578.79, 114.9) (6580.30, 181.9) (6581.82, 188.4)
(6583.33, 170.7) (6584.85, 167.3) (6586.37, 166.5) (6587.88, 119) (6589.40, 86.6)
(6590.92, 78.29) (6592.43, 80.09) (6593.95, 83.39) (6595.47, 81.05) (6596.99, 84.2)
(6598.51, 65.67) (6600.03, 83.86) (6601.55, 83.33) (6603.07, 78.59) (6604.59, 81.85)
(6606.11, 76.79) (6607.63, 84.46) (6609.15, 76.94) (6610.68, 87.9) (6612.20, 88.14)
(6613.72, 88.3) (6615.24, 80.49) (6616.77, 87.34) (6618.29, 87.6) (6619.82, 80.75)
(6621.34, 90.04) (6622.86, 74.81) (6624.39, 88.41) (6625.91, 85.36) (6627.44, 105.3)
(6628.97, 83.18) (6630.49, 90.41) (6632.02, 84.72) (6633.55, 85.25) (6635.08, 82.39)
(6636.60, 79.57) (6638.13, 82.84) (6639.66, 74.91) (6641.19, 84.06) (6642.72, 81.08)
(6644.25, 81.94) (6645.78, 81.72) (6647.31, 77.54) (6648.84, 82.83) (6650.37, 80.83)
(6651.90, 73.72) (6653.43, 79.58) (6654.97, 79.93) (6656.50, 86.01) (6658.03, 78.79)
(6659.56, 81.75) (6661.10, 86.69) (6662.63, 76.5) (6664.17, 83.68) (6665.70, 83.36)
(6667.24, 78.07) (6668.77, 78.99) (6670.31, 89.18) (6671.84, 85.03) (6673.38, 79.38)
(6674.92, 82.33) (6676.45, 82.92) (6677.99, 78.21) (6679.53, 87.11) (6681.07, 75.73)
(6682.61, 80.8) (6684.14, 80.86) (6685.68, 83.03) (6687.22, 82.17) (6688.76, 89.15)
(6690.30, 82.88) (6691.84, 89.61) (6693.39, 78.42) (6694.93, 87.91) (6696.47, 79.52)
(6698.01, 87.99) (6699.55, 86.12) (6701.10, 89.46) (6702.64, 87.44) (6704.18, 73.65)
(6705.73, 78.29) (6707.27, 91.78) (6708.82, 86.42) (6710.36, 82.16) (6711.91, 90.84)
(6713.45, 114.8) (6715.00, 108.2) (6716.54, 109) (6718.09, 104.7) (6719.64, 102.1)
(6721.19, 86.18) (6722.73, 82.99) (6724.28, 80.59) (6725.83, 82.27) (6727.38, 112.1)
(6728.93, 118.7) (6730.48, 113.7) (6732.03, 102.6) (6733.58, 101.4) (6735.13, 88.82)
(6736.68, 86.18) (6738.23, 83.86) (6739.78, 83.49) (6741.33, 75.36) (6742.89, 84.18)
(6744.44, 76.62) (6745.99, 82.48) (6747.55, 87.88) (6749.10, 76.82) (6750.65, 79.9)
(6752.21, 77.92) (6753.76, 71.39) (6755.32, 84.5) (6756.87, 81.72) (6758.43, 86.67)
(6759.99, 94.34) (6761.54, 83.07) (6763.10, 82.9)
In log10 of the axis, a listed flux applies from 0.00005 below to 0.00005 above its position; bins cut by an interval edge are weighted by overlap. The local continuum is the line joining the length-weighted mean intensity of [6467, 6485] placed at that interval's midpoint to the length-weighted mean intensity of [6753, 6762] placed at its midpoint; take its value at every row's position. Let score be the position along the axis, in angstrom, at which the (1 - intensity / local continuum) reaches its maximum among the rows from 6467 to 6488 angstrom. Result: 6485.54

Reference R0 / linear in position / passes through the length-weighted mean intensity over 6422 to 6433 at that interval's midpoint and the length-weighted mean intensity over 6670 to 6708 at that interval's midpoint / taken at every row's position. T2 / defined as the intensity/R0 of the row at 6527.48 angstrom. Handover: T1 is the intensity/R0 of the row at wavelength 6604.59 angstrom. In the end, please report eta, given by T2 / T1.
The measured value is 1.00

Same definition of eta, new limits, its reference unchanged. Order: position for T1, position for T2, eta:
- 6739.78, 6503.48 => 1.04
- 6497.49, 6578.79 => 1.64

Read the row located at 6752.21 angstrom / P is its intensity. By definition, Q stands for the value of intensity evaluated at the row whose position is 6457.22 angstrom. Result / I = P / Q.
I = 0.90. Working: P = 77.92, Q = 86.76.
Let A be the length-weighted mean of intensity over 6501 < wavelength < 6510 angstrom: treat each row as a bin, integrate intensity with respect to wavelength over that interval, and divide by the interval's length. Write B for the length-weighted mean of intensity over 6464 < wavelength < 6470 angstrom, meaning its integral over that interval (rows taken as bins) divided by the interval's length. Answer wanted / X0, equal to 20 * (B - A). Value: -29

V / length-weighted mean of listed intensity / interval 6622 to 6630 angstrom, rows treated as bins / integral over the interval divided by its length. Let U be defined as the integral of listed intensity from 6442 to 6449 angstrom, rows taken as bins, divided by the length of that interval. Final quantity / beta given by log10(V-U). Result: 0.67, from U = 83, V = 88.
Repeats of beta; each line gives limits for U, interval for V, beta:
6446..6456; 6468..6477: 0.50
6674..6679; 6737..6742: -0.67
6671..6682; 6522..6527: 0.76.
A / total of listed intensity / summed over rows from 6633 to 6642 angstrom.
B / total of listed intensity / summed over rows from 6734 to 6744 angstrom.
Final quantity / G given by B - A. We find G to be 13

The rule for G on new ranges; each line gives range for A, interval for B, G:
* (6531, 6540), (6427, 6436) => 24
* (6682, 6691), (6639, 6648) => -18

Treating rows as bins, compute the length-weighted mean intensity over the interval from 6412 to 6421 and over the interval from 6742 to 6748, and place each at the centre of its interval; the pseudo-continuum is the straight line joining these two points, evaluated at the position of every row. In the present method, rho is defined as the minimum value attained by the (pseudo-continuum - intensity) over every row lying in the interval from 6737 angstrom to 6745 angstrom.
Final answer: -2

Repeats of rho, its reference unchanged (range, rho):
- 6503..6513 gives -32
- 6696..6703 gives -7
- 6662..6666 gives -2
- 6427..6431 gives -11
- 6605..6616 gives -6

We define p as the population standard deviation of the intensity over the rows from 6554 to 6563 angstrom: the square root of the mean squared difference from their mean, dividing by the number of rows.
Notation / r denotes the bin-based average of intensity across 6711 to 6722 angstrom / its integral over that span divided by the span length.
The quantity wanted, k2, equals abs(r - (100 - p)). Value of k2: 137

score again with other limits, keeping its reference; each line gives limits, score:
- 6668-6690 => 6681.07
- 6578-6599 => 6598.51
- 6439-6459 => 6455.74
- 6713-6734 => 6724.28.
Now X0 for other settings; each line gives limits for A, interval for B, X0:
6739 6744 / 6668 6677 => 47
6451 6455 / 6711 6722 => 236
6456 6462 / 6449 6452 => 36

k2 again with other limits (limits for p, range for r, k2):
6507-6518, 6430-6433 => 15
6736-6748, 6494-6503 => 24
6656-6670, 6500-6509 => 12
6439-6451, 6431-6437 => 7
